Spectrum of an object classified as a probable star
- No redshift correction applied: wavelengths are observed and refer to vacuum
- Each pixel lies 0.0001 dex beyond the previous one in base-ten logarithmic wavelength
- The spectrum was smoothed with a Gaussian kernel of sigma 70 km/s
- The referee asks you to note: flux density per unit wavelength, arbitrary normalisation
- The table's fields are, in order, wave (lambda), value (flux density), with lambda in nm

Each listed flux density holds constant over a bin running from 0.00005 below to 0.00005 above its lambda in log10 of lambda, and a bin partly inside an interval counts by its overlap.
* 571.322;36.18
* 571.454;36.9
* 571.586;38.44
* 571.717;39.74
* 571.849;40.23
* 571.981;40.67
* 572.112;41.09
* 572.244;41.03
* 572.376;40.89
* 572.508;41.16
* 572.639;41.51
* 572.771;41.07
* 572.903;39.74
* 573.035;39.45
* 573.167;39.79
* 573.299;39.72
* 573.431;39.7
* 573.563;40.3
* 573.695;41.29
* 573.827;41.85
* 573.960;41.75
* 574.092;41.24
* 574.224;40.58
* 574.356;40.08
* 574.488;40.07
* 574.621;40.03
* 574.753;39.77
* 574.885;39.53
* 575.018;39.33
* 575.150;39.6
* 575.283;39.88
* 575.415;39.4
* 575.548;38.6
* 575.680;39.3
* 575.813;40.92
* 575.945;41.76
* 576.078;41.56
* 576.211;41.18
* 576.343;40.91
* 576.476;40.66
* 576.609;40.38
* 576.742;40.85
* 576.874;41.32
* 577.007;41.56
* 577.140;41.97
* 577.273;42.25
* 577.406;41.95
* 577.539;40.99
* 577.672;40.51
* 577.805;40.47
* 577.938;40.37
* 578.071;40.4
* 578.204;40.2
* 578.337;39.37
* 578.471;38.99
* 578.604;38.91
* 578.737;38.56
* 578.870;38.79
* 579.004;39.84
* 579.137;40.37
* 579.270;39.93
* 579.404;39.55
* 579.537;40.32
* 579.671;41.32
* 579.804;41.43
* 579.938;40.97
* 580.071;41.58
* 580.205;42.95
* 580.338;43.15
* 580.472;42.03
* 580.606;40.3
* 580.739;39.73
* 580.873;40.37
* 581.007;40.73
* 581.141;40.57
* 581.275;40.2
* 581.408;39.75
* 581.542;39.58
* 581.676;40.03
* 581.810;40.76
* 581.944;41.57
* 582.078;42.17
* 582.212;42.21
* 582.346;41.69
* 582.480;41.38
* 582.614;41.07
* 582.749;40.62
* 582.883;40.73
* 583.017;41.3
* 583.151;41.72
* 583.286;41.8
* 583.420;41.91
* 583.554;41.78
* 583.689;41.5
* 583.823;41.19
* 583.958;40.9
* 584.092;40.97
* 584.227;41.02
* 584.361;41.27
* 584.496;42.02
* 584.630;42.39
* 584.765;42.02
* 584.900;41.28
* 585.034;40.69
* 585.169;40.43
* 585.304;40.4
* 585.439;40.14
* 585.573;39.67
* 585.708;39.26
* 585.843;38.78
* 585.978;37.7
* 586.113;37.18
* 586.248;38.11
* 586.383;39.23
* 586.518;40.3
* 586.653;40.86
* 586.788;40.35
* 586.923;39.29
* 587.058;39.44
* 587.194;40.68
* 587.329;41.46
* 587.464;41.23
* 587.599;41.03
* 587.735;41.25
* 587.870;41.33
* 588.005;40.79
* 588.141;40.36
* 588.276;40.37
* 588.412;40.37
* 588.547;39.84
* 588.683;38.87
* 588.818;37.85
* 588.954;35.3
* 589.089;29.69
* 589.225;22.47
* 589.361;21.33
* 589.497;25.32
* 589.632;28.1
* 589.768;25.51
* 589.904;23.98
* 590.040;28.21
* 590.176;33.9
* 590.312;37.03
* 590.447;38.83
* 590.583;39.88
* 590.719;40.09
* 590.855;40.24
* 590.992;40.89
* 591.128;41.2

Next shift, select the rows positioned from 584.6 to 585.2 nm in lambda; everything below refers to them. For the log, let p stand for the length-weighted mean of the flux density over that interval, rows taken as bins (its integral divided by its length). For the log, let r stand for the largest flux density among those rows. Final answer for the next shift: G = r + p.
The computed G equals 83.7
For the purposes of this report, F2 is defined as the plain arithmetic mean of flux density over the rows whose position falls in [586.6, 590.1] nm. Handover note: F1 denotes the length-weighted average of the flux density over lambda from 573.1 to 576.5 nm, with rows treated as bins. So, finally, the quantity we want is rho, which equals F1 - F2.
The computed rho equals 4.7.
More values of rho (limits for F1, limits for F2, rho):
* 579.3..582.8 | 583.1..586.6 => 0.5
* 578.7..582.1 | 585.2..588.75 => 0.7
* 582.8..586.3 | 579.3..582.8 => -0.4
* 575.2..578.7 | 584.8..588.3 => 0.5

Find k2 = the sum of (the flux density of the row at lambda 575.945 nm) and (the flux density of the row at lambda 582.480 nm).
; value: 83.1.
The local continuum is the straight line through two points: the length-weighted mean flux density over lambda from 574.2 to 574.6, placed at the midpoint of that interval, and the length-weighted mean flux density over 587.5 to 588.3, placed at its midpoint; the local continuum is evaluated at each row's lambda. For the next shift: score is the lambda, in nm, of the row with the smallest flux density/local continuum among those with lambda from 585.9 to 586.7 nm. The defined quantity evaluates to 586.113 nm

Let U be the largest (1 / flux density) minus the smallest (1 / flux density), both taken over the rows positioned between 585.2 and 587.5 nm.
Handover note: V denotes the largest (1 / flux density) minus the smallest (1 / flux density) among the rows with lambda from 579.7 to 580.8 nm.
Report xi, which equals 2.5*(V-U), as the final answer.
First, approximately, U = 0.0028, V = 0.0020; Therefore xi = -0.002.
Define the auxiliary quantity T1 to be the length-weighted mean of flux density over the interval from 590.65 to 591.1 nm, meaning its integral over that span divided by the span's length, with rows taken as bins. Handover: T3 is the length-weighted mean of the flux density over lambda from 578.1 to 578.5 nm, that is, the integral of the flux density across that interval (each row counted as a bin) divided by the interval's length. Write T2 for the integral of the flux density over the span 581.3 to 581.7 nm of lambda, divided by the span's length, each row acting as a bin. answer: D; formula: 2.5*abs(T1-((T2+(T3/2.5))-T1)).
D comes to 63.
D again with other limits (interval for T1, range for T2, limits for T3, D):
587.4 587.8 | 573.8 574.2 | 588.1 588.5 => 62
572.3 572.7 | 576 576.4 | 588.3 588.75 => 63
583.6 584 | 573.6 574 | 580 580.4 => 60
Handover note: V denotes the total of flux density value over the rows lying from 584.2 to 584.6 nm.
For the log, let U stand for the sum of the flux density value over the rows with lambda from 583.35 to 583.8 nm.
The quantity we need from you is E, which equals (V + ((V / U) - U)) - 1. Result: -0.9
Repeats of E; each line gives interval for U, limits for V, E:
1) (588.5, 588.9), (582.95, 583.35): 8.3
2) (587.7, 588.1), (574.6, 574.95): -4.1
